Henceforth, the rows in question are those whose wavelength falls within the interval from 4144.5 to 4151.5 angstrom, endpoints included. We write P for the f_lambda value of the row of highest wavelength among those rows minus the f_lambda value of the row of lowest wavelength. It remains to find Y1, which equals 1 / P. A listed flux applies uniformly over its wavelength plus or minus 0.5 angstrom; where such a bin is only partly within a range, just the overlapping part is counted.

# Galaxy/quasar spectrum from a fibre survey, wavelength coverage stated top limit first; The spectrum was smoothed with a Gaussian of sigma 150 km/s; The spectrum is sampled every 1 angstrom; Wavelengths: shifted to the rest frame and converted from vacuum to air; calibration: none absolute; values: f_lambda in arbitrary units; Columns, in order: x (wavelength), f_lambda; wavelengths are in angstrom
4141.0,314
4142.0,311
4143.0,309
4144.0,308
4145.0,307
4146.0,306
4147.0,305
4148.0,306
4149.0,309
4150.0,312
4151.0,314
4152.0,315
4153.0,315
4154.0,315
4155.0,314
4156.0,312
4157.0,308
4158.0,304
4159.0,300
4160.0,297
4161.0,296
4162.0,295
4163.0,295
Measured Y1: 0.1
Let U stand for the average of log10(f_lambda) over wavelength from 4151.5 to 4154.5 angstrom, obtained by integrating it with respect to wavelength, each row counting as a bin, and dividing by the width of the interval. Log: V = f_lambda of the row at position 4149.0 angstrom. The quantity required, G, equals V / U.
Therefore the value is 124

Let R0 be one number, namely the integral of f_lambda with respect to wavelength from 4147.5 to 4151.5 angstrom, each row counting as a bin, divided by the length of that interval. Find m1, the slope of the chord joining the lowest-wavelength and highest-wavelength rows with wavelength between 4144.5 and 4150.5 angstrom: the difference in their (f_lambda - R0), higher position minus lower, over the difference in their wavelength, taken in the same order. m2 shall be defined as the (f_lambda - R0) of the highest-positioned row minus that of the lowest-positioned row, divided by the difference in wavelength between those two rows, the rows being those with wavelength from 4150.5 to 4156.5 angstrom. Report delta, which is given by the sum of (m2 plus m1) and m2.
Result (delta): 0.2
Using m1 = 1.00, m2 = 0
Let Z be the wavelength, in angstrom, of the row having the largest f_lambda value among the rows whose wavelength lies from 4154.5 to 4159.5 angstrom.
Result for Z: 4155.0 angstrom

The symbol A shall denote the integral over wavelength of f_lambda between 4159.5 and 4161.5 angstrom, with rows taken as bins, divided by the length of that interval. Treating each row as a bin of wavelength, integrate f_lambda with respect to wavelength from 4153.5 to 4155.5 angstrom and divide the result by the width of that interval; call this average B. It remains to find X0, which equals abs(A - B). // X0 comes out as 18.0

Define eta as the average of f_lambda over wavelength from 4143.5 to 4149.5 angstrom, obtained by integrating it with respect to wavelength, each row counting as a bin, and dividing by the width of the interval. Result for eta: 307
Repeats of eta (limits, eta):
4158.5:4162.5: 297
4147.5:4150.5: 309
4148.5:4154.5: 313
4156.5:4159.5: 304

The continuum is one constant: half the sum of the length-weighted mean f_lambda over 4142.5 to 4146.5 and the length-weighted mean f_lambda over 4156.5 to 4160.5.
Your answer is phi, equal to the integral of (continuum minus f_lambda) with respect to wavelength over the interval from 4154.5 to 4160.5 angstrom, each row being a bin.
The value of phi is -6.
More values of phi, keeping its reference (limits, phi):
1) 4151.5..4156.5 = -47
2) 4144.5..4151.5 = -25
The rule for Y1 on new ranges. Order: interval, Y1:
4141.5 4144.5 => -0.3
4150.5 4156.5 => -0.5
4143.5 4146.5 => -0.5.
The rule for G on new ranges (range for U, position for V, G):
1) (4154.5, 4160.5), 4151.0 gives 126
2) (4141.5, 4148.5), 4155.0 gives 126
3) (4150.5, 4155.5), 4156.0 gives 125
